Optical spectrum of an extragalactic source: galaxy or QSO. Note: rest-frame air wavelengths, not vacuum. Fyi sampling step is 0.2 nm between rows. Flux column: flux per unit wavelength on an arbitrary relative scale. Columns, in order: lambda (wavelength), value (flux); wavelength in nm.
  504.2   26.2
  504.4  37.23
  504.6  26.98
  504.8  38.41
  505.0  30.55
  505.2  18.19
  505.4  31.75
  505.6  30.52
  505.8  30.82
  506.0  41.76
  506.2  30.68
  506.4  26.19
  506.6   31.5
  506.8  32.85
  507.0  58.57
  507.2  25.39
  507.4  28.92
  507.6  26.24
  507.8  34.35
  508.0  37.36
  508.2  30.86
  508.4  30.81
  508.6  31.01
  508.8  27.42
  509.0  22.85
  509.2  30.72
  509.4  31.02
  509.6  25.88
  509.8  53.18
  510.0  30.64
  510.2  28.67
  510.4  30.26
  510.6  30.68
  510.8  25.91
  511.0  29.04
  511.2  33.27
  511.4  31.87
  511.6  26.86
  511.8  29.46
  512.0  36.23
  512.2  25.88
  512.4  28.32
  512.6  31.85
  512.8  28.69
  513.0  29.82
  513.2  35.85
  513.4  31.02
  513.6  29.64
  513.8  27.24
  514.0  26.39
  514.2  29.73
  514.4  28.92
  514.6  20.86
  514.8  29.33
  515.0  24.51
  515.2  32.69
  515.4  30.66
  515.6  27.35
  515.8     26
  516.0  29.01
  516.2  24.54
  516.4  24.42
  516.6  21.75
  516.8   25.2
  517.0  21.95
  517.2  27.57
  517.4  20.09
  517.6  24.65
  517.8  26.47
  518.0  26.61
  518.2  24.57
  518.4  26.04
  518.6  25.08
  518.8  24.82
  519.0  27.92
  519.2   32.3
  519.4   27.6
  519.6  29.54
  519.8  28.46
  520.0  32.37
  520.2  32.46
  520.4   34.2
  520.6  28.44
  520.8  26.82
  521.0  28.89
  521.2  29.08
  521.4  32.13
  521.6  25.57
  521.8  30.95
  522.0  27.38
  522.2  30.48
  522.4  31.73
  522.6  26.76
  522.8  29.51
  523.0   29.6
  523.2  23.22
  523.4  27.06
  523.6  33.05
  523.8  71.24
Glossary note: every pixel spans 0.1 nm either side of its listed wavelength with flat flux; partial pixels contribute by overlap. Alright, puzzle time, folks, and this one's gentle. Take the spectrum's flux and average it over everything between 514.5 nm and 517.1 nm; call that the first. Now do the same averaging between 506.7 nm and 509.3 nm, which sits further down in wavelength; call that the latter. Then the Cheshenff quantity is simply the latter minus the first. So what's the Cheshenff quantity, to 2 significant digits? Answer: 6.1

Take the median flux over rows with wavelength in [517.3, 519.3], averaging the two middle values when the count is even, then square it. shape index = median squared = 653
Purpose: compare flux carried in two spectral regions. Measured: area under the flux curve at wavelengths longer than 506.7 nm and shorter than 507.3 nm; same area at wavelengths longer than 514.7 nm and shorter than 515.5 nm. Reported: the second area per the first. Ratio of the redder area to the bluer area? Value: 1.0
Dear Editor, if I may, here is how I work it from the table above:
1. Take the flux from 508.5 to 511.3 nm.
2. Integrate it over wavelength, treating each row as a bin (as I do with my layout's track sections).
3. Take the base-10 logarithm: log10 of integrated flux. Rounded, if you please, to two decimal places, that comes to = 1.94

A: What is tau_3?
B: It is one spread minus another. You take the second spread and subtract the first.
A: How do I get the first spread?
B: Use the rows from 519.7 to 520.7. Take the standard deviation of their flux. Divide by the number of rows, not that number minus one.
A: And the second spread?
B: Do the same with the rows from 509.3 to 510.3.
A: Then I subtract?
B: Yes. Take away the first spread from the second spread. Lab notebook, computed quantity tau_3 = 7.5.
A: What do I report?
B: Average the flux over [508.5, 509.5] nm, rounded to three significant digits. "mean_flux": 28.6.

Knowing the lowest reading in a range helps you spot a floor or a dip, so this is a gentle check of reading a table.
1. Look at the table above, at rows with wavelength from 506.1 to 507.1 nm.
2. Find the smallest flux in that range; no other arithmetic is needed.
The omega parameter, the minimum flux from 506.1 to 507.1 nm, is 26.19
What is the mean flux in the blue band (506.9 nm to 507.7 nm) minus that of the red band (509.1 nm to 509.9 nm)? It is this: 0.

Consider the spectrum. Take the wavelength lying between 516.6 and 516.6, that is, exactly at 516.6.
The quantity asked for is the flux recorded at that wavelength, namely 21.75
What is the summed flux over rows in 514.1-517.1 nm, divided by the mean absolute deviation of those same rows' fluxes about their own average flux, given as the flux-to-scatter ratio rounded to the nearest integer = 133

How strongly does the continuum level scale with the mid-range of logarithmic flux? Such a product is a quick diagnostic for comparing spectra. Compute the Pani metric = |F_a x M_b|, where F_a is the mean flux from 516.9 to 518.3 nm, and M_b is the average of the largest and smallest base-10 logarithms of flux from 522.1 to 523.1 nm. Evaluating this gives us 36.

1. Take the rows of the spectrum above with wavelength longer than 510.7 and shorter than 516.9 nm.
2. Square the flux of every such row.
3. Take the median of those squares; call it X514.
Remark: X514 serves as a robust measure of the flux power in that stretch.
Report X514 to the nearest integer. 836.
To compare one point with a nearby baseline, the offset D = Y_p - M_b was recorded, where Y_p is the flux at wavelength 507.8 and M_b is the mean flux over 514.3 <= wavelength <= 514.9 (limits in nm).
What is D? 8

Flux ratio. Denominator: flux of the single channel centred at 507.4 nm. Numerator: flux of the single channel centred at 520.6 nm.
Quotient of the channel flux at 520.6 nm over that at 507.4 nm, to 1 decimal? 1.0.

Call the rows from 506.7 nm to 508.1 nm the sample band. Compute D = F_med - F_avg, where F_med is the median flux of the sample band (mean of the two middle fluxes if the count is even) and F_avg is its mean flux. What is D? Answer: -2.0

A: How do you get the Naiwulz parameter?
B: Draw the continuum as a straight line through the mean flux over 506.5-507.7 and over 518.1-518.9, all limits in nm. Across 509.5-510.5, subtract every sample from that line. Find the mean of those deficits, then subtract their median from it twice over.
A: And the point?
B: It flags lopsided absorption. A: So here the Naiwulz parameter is -4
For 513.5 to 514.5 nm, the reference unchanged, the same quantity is 1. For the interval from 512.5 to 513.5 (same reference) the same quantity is 2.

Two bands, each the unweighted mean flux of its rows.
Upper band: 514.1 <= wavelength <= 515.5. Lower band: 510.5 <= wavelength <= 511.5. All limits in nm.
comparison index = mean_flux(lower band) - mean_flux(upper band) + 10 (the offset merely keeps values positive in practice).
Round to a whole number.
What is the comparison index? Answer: 12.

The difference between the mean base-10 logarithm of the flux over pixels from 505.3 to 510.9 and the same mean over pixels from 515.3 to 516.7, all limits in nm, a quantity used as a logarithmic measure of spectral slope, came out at 0.08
